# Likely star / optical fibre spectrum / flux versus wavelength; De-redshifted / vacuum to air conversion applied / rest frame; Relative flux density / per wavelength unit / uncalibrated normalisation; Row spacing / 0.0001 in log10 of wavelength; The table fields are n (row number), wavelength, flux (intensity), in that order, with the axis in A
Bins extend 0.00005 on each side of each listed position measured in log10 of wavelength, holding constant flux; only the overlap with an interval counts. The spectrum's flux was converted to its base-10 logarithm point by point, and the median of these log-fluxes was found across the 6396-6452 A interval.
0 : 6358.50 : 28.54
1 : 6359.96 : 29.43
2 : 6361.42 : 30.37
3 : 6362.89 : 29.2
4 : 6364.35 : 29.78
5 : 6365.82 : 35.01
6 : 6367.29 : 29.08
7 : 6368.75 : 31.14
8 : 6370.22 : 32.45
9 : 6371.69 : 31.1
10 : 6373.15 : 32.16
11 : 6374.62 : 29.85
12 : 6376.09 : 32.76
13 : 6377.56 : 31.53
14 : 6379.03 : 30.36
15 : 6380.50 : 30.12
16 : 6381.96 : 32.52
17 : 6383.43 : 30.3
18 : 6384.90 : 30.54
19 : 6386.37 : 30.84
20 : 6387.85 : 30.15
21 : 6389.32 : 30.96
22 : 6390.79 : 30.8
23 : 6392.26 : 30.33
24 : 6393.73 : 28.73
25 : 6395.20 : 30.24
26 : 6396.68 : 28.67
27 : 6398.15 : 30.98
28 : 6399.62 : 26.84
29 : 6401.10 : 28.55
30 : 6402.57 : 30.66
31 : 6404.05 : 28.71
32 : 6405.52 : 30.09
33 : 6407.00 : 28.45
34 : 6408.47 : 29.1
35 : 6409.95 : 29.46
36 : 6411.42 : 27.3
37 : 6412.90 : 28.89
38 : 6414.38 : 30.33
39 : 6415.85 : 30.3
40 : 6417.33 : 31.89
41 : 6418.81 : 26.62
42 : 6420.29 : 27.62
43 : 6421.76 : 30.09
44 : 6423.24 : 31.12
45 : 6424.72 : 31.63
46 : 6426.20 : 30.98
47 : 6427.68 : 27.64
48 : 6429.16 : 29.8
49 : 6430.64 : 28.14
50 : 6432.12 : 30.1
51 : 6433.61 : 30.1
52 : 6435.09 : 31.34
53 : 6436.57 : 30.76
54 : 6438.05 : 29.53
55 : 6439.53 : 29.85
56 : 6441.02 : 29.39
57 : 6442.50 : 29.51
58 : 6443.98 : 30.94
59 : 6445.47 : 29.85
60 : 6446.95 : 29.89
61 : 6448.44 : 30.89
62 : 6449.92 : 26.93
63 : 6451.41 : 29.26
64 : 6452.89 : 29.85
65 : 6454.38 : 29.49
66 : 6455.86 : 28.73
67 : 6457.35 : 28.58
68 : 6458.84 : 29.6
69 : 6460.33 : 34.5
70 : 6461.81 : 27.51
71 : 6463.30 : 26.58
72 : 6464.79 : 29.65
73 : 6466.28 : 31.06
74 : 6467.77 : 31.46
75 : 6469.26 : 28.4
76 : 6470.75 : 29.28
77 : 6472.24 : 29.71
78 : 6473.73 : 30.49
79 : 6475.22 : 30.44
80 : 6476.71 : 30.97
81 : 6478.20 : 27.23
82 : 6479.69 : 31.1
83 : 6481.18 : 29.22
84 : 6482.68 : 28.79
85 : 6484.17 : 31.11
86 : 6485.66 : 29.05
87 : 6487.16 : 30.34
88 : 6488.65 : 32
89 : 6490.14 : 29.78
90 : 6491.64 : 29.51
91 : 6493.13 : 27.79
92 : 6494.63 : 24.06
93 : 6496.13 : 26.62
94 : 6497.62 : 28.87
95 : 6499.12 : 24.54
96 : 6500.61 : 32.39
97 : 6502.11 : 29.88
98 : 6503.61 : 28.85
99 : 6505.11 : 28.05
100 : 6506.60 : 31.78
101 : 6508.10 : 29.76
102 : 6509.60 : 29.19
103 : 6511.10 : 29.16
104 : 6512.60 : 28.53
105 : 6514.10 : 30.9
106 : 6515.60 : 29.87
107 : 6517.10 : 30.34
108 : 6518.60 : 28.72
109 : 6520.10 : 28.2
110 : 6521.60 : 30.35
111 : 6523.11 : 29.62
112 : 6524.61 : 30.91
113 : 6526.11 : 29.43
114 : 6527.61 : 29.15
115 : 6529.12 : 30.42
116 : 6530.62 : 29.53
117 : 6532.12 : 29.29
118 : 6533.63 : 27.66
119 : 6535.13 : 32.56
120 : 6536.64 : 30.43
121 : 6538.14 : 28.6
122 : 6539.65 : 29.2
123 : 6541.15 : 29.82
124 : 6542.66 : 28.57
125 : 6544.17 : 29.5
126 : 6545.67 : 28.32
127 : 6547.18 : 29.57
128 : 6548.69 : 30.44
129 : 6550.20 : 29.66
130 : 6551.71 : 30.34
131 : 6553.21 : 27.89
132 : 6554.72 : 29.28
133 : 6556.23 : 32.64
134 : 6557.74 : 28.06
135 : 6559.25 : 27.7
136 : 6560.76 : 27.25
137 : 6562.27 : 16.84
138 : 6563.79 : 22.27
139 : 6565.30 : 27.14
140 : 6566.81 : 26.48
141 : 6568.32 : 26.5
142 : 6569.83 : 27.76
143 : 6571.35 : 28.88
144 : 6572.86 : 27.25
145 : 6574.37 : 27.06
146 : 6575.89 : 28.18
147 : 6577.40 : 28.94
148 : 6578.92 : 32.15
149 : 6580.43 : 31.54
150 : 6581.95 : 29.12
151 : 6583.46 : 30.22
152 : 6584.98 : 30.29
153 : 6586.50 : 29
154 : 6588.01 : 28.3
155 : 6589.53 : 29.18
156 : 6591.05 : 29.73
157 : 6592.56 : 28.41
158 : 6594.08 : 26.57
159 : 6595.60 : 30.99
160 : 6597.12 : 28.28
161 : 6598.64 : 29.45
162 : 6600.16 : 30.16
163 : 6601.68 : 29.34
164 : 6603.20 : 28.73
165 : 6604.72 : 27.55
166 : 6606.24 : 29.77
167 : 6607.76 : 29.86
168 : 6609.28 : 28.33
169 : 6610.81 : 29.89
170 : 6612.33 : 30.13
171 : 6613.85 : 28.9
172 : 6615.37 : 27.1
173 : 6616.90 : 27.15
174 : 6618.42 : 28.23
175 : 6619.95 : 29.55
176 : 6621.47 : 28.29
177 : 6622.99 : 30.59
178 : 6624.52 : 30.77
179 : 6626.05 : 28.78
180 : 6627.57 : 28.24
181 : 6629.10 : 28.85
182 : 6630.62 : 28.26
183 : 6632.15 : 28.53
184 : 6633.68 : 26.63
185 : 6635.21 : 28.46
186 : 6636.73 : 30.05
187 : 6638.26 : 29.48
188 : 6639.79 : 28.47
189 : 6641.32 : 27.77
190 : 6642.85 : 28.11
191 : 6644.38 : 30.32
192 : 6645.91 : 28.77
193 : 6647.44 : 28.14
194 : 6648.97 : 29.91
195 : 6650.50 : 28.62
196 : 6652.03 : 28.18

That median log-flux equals 1.47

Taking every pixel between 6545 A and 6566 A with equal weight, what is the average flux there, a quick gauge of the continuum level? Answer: 27.7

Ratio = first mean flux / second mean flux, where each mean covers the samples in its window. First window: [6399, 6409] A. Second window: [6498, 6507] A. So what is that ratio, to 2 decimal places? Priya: 0.99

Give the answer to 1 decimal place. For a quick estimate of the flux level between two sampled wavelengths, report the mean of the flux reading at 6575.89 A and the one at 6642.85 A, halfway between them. 28.1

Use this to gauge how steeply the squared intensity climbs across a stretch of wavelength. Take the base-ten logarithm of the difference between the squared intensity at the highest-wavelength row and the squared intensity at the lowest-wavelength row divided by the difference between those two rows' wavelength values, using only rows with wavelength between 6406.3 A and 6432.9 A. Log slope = 0.6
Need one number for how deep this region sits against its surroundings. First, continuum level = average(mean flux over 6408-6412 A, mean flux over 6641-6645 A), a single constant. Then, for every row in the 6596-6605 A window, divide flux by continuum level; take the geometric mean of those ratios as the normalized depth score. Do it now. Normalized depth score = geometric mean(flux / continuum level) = 1.01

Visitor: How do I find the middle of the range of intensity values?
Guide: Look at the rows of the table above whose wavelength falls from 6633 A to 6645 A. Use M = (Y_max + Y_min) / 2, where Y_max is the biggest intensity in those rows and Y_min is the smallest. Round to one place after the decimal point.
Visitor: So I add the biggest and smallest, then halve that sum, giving 28.5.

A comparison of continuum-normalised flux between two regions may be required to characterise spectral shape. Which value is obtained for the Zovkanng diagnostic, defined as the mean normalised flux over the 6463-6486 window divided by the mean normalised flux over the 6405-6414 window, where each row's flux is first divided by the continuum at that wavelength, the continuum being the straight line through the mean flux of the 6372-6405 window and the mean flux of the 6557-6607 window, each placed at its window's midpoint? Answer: 1.05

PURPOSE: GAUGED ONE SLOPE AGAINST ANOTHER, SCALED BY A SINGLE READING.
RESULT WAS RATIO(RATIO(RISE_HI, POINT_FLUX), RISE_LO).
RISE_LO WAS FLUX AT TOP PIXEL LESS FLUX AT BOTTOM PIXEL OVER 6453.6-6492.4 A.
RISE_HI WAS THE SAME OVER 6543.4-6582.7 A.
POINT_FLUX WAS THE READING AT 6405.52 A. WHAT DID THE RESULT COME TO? -0.63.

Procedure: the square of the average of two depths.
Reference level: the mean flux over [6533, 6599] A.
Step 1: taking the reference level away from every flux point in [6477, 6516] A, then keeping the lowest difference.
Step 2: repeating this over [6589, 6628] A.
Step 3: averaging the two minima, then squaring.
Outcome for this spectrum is 10.7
